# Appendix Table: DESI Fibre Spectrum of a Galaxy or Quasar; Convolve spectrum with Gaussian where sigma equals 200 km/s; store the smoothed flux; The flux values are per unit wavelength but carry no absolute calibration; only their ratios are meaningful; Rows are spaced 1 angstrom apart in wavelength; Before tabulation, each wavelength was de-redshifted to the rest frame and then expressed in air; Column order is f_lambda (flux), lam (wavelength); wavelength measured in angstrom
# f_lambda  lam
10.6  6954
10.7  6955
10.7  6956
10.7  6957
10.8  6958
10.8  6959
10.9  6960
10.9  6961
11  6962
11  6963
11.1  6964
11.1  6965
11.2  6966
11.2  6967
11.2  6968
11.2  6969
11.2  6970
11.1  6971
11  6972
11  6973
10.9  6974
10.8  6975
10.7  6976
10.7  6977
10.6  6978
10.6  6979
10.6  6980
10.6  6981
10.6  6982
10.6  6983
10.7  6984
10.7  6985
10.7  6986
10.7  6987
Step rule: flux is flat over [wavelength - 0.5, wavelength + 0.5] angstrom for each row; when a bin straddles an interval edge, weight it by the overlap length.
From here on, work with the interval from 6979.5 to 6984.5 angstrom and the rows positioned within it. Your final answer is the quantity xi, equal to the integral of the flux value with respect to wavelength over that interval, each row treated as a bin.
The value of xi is 53.1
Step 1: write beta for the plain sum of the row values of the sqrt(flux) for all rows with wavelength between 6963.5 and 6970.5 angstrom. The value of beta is 23.4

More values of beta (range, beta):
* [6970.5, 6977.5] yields 23.1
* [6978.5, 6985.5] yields 22.8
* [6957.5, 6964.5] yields 23.1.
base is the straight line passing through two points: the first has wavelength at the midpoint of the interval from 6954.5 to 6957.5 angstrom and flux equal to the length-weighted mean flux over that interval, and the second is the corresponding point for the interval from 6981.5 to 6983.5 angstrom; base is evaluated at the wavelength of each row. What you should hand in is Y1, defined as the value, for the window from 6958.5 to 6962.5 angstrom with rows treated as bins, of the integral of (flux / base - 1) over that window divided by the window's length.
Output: 0.020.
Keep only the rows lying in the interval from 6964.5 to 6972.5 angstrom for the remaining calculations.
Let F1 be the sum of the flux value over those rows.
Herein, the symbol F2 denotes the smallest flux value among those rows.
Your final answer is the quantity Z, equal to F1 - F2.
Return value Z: 78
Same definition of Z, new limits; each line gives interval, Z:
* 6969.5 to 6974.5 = 44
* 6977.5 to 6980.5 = 21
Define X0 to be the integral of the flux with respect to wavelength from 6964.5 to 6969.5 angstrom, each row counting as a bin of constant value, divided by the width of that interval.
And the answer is 11.2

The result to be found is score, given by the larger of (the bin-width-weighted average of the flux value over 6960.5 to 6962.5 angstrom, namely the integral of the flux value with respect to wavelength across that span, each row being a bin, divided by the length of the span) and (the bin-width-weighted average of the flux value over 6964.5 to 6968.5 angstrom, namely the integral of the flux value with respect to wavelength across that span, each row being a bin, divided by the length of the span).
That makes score 11.2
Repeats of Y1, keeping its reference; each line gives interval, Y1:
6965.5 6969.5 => 0.051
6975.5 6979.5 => 0.003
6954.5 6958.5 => 0.003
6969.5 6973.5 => 0.041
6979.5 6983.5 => 0.000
